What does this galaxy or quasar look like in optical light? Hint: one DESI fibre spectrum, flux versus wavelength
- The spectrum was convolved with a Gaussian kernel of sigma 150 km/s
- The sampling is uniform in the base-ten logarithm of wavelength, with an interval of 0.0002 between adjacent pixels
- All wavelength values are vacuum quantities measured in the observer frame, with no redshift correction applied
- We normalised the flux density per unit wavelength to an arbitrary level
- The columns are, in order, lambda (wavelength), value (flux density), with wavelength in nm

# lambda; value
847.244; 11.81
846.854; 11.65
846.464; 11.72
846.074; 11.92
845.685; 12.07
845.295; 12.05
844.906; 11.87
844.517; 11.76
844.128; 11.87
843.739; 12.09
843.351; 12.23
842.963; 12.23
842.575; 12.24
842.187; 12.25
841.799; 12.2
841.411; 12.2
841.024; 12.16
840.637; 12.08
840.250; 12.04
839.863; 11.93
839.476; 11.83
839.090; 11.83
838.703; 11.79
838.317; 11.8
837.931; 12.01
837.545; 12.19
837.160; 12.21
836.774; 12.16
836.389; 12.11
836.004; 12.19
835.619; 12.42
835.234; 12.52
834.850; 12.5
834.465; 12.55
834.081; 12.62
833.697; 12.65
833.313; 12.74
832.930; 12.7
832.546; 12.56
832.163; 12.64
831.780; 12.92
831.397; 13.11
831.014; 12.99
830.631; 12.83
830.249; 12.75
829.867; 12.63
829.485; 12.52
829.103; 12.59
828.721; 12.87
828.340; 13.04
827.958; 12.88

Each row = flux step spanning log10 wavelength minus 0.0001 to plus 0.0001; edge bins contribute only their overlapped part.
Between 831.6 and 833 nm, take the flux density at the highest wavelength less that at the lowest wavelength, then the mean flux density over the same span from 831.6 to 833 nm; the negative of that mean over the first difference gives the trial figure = 58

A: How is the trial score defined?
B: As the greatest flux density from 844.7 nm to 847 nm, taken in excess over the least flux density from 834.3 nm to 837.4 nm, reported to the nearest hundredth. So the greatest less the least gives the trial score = -0.04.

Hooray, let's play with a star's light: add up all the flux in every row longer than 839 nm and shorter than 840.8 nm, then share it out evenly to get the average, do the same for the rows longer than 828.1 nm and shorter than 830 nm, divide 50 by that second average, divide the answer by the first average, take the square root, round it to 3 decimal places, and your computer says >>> 0.573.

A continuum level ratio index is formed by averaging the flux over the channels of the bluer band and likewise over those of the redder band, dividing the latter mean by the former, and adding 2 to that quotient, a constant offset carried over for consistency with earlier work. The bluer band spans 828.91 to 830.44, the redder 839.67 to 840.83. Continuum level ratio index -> 2.95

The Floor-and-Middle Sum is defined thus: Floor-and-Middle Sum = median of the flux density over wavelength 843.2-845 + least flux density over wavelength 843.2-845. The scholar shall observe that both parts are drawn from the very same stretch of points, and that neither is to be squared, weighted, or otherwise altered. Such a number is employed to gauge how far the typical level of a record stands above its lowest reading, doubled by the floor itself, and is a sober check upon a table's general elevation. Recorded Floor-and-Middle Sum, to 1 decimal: 23.6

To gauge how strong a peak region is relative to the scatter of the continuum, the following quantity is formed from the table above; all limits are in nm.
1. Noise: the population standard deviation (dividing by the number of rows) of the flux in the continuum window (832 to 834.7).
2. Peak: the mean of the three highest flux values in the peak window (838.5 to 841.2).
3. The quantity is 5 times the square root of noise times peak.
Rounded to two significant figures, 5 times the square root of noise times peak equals 4.4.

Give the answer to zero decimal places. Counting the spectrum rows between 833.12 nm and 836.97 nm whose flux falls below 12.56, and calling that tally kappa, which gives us 7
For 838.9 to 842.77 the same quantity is 10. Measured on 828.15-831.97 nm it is 1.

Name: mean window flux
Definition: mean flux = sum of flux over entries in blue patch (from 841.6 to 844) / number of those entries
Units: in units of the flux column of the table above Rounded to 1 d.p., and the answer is 12.2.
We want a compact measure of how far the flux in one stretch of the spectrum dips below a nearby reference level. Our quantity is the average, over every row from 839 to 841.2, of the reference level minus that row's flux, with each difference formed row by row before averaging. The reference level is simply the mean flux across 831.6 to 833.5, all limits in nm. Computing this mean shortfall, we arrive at 0.73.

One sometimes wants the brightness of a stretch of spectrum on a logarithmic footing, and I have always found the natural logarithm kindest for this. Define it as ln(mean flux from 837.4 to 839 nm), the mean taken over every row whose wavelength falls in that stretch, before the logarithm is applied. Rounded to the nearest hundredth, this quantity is 2.48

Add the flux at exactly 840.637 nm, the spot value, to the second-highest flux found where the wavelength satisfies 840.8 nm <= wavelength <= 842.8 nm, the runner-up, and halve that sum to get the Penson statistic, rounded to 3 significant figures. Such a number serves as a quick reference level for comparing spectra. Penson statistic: 12.2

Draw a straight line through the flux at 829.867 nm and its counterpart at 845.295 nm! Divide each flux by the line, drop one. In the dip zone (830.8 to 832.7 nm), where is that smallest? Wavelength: 832.546 nm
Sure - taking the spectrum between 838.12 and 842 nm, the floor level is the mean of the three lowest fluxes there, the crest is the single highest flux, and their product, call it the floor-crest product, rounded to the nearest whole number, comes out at 144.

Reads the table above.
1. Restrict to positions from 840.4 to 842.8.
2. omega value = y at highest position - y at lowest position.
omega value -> 0.2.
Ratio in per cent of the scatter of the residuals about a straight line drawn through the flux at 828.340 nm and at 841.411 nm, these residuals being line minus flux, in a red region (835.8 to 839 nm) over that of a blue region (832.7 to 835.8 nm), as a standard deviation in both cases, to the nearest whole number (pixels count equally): 244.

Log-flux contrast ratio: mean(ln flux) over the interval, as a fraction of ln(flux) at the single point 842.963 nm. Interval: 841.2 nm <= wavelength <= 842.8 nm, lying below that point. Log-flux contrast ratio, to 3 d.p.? 1.000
